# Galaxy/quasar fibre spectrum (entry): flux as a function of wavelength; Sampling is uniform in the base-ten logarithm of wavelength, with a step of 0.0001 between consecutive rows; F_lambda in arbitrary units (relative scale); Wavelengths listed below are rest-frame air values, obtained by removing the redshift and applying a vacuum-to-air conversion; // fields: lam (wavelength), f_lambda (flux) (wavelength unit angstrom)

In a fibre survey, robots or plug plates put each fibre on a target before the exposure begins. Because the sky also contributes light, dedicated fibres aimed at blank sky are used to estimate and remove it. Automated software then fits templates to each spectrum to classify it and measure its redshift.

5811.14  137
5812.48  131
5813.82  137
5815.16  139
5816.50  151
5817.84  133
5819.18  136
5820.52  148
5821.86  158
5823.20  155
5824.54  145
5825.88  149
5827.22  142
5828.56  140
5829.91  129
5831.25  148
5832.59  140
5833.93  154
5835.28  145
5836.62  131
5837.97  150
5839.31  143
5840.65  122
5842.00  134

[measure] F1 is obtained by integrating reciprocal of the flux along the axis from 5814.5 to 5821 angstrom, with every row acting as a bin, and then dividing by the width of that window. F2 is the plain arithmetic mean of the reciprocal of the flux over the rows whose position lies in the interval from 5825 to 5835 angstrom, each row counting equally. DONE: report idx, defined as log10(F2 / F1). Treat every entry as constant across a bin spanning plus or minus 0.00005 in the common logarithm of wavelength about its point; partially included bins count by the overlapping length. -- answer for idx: -0.01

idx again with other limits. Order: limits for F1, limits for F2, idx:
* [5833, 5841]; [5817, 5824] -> -0.01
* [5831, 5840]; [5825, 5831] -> 0.01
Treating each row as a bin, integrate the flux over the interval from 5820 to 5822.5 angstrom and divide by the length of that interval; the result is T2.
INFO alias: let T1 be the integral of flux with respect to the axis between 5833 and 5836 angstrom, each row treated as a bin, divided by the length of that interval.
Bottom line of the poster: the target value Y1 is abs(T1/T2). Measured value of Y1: 0.97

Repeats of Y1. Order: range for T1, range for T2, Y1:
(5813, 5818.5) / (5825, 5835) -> 0.98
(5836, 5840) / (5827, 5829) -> 1.00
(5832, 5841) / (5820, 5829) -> 0.95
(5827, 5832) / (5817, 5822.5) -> 0.97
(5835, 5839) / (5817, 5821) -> 1.02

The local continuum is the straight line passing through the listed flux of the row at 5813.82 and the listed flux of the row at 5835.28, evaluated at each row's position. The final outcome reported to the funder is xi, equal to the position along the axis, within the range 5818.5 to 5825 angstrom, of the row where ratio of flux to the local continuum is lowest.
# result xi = 5819.18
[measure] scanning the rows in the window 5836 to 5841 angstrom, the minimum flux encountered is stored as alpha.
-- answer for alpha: 122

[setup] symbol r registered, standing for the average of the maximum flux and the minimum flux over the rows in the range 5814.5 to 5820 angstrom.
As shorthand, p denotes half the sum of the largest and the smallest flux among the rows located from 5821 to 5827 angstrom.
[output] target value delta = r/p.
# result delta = 0.937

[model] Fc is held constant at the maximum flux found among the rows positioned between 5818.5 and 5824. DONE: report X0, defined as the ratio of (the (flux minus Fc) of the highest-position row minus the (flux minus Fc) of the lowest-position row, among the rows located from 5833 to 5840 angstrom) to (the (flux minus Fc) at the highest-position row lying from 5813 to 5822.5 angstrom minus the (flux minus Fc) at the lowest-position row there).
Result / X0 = -0.5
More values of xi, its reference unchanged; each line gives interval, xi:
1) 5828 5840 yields 5836.62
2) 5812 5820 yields 5812.48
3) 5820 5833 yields 5829.91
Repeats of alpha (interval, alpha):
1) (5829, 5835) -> 129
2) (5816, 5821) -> 133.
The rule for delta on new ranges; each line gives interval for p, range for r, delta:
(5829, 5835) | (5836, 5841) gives 0.961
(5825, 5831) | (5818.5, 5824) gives 1.058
